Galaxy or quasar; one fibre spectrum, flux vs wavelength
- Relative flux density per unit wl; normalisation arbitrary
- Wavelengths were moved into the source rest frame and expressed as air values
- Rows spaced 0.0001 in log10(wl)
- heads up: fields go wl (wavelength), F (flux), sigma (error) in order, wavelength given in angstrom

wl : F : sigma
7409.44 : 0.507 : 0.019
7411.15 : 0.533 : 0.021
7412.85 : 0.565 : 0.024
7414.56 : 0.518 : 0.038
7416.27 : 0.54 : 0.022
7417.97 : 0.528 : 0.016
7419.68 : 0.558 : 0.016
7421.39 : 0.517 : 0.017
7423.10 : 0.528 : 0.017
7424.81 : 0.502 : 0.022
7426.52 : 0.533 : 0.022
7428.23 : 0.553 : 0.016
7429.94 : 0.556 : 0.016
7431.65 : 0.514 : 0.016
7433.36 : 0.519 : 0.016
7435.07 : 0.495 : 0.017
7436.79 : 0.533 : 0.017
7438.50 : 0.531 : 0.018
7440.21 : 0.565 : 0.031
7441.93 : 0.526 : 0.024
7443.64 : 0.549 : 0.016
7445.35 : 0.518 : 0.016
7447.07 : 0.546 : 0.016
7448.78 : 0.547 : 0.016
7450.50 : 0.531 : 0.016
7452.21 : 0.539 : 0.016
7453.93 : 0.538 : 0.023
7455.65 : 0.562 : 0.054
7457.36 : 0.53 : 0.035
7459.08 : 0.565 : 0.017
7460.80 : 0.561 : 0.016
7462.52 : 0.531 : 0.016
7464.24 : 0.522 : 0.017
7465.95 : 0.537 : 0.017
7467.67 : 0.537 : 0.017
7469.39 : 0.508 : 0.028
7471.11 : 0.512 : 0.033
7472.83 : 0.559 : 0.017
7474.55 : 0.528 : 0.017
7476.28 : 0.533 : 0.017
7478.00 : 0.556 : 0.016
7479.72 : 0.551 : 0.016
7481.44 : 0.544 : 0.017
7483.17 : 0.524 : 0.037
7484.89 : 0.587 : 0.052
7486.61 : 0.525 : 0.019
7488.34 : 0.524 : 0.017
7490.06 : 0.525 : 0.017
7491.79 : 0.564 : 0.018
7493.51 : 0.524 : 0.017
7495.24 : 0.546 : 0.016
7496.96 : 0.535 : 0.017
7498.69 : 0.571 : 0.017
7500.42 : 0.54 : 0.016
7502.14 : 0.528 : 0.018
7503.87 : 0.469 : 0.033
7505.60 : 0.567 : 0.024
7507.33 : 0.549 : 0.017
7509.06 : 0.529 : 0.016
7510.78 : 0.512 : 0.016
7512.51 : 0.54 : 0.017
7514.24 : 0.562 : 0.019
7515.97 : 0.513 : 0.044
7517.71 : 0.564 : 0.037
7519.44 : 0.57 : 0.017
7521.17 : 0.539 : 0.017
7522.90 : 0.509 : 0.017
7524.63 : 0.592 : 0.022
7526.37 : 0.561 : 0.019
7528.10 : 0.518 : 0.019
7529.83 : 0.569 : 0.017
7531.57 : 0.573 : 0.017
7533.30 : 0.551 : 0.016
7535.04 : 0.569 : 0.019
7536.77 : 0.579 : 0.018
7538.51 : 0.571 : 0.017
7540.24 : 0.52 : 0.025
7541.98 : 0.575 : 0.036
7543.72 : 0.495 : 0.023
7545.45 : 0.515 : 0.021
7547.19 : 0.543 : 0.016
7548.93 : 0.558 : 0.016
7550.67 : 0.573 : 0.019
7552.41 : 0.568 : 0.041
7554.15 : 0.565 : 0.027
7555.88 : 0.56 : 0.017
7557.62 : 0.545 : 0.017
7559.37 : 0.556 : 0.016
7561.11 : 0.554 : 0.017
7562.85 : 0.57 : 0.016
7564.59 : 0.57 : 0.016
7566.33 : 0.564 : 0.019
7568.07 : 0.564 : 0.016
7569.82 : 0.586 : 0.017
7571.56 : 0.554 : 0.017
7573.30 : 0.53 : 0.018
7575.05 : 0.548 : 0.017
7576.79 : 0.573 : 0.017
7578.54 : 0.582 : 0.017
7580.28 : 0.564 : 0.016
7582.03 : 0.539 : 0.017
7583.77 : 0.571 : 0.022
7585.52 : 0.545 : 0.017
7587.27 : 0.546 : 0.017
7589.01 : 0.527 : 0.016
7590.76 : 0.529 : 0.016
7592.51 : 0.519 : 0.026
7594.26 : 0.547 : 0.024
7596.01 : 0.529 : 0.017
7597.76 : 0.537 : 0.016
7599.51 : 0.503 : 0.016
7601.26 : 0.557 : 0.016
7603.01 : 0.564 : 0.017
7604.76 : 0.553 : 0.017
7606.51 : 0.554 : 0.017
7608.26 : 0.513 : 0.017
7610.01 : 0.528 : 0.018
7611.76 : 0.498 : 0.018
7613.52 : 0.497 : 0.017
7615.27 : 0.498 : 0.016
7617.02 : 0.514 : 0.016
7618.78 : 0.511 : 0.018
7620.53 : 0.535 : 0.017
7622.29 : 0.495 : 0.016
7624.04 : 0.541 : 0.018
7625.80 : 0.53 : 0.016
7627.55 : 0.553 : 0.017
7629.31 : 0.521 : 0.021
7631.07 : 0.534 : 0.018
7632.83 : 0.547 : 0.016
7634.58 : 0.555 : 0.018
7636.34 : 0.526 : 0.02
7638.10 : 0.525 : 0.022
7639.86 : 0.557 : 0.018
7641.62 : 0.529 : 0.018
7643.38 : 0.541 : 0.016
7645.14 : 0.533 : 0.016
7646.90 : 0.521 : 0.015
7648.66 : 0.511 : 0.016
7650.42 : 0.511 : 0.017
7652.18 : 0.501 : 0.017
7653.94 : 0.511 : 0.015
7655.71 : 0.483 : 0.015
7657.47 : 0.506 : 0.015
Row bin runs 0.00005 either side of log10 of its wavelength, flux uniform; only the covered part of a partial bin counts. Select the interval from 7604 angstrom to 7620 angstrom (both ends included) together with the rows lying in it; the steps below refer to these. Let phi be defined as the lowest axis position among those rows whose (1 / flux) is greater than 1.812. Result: 7608.26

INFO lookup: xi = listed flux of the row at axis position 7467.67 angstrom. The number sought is 0.537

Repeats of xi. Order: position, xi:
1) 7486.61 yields 0.525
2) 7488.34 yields 0.524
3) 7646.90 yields 0.521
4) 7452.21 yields 0.539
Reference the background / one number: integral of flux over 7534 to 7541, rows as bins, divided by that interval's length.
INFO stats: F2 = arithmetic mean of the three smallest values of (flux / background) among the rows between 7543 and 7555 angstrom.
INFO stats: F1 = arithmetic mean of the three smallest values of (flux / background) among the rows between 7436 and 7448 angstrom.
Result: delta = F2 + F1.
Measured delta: 1.86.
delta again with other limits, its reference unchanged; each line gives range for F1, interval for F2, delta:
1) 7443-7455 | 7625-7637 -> 1.88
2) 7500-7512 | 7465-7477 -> 1.82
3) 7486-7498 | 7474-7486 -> 1.88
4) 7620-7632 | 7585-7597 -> 1.86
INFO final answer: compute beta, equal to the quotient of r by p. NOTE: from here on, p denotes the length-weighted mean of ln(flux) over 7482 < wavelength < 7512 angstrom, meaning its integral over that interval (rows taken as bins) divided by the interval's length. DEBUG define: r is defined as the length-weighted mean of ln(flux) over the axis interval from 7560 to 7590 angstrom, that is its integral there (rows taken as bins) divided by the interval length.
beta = 0.94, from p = -0.62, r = -0.58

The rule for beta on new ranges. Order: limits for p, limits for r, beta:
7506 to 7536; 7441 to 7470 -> 1.03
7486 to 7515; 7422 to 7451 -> 1.01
